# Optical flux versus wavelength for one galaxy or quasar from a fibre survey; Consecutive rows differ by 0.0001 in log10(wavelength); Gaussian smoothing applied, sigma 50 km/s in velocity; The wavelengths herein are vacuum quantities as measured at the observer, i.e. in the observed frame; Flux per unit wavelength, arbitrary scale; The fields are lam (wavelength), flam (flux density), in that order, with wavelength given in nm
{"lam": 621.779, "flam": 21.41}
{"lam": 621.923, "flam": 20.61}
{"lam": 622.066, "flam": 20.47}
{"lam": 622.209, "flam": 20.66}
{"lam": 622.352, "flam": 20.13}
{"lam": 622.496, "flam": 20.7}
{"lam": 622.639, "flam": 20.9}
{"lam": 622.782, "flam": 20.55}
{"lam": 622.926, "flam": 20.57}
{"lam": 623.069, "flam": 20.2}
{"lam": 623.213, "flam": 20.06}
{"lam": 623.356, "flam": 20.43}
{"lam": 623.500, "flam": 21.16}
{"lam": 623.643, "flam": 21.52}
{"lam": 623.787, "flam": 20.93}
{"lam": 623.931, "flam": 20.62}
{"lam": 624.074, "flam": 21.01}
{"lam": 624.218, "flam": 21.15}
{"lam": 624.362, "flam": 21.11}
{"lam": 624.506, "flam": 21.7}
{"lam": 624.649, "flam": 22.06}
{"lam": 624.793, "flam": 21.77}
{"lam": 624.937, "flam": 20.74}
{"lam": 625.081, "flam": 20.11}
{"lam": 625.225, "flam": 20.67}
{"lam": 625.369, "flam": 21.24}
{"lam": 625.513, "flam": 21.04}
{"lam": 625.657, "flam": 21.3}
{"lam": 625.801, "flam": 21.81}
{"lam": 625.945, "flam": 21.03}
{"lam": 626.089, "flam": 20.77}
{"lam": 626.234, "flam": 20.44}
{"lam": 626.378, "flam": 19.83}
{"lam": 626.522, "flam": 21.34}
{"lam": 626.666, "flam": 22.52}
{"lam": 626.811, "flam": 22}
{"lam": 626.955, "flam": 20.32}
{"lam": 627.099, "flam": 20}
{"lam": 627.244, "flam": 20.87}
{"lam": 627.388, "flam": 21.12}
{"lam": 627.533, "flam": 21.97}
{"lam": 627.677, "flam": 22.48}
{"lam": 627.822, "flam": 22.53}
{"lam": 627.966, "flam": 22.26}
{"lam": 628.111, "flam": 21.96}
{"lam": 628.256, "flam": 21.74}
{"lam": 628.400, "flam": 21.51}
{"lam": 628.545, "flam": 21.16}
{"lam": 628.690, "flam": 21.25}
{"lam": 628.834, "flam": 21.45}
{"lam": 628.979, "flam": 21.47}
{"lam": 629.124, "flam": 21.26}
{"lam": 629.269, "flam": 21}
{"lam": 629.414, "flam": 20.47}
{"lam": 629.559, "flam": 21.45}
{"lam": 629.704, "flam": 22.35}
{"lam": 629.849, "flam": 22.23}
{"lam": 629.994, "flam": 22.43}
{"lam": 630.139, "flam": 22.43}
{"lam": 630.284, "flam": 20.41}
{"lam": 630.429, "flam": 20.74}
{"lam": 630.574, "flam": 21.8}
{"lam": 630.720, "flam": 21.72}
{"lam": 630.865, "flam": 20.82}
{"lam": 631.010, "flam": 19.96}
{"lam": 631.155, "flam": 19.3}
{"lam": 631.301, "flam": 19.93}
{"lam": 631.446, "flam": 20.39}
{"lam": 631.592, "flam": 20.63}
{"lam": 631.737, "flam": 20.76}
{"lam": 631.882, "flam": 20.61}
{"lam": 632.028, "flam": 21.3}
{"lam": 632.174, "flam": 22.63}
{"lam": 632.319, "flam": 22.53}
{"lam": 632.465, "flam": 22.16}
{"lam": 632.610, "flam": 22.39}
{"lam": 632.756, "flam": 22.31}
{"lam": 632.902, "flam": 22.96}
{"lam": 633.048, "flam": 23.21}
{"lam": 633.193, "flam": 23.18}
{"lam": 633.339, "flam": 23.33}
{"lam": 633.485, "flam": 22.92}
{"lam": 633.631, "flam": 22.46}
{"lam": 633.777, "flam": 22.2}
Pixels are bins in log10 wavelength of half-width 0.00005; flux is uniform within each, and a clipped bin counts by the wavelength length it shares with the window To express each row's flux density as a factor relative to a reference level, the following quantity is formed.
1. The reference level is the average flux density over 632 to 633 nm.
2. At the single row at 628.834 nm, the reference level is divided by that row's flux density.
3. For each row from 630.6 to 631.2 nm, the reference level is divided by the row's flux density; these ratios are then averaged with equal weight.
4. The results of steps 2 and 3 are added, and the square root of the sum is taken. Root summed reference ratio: 1.46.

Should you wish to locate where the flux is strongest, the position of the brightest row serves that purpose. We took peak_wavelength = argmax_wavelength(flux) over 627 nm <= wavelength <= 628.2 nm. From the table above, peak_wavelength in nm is 627.822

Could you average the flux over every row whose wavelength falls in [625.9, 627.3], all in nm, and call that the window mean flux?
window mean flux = 20.9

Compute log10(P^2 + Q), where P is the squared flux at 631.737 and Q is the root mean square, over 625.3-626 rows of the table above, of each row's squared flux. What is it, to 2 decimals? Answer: 5.27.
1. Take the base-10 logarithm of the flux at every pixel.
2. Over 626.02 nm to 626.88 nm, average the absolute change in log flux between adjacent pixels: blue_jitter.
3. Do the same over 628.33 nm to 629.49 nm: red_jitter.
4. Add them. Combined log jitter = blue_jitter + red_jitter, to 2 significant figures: 0.022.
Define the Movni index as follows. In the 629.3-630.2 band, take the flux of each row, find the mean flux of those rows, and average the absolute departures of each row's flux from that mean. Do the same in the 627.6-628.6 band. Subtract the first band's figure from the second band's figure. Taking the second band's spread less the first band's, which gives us -0.2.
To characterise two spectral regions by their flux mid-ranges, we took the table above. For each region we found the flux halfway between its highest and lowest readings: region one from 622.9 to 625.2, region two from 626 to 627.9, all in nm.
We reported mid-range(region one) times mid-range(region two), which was 446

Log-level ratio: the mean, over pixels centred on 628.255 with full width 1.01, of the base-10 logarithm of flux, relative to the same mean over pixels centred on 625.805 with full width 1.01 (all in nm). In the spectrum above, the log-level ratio 1.01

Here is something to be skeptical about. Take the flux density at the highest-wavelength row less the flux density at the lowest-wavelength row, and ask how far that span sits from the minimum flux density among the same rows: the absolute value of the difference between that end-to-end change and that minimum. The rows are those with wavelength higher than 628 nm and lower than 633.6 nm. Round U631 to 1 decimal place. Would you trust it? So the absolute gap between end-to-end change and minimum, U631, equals 18.3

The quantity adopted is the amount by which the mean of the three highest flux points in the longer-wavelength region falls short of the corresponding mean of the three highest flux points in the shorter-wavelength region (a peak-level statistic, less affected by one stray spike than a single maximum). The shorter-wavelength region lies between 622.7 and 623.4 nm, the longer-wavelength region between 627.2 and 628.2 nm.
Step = -1.9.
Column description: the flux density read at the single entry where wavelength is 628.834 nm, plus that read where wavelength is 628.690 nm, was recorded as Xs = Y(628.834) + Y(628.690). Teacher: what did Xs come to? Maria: 42.7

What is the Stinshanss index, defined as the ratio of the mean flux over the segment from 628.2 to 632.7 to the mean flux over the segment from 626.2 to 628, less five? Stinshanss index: -4.00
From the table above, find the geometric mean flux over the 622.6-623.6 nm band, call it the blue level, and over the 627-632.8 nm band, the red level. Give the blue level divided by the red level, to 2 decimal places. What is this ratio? 0.96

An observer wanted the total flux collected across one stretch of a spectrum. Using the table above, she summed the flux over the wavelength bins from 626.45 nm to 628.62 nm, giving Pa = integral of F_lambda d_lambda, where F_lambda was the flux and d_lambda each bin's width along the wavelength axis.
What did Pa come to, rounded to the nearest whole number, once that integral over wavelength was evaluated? 47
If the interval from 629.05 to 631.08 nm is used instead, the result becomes 43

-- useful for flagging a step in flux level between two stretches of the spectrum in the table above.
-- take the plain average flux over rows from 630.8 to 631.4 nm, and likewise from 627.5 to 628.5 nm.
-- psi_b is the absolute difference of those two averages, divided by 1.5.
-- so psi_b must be 1.4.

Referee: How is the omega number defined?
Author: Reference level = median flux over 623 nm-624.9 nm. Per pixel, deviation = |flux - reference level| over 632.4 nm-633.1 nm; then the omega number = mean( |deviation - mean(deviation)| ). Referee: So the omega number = 0.38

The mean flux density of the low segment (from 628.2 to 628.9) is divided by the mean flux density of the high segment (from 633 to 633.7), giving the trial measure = 0.93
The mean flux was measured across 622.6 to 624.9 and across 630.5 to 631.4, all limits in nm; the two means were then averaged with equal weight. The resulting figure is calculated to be 20.8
